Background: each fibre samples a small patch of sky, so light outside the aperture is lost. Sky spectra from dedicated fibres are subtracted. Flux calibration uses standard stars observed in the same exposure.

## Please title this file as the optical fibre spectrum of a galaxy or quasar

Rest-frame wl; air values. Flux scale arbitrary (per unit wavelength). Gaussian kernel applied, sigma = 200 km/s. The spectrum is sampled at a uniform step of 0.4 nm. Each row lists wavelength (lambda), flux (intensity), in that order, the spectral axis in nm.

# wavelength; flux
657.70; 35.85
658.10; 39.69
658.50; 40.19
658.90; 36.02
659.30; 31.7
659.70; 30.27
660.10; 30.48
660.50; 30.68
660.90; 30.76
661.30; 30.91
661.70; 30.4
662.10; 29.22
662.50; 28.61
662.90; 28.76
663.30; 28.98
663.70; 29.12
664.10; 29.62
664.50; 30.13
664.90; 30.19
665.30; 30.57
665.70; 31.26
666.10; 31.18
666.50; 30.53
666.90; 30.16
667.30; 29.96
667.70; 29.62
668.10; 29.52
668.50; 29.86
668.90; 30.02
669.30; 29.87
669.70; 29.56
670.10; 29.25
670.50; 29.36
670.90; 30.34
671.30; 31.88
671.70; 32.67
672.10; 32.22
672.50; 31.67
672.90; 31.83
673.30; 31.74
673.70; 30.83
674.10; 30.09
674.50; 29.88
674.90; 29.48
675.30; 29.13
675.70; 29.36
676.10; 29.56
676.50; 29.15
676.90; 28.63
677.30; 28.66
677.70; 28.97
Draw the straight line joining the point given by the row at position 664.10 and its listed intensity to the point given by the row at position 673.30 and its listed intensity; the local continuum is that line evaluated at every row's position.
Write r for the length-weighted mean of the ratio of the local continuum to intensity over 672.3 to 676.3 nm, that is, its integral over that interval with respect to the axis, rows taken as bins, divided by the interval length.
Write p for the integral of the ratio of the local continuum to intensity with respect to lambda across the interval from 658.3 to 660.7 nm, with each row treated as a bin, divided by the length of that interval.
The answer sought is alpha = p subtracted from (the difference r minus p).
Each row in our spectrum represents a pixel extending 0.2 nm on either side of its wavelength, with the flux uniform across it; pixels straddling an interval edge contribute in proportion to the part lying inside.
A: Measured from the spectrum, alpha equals -0.68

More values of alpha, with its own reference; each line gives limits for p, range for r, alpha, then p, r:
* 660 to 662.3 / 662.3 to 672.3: -0.90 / 0.95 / 1.01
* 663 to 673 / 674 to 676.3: -0.92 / 1.01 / 1.09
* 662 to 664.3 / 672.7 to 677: -0.95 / 1.01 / 1.07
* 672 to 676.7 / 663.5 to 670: -1.10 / 1.05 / 1.01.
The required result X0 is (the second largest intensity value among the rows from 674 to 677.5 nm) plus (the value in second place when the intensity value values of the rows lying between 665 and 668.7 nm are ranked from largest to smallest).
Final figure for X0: 61.1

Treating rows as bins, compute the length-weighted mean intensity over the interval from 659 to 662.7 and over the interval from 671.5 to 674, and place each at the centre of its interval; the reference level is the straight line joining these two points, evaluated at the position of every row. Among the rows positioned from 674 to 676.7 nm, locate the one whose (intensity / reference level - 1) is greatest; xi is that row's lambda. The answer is 674.10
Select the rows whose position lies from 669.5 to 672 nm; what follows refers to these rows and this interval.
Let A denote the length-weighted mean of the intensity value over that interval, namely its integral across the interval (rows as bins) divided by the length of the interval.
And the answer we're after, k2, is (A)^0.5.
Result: 5.53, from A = 30.6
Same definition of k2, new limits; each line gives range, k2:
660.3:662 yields 5.53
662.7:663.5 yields 5.37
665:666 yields 5.56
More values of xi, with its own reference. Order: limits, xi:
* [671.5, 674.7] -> 671.70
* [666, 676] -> 671.70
